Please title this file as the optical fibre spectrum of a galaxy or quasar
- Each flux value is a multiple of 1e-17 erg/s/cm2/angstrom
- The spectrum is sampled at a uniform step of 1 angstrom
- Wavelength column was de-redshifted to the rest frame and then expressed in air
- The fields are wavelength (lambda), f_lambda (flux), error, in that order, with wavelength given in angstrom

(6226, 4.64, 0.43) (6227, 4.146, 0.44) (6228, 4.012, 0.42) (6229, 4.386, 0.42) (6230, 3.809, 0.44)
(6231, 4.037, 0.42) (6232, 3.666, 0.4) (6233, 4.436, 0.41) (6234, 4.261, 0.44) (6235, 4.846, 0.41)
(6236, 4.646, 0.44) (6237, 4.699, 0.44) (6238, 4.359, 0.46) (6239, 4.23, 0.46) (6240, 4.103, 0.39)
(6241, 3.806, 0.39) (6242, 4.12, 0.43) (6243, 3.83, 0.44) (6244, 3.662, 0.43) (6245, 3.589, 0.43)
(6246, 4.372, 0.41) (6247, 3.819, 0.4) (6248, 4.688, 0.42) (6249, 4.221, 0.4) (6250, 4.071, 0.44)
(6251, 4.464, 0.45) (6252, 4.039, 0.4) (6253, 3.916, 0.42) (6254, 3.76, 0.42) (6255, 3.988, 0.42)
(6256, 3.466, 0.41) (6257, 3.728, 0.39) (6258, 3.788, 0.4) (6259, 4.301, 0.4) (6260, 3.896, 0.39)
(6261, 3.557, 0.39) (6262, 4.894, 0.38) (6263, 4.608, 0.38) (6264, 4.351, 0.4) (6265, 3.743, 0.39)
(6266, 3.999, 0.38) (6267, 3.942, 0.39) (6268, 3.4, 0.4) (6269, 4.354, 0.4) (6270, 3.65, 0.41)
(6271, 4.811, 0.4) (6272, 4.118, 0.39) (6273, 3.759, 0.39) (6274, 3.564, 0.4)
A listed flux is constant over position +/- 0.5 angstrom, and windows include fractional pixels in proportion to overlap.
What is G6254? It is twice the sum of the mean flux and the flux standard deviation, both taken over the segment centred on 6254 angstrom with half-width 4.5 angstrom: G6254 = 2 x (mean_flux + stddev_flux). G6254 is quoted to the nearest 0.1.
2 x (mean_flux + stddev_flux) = 8.4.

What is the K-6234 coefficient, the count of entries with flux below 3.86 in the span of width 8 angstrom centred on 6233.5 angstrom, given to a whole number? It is 2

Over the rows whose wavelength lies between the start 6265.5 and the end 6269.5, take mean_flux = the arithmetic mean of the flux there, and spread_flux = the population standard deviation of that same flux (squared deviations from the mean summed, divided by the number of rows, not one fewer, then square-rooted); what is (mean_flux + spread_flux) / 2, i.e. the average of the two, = 2.13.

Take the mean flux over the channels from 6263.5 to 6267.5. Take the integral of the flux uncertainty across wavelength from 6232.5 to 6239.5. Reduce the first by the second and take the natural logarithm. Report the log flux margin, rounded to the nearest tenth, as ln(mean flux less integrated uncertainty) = -0.1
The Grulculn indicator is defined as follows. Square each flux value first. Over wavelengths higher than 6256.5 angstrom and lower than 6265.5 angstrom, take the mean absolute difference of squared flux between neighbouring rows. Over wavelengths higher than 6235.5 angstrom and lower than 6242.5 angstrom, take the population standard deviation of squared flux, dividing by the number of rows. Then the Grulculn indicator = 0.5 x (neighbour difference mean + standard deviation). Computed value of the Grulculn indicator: 3.2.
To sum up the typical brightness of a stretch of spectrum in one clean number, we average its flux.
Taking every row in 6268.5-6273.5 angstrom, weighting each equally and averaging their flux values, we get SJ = 4.14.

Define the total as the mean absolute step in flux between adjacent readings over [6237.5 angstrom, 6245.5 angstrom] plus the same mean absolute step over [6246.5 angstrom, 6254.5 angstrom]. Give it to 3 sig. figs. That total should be 0.569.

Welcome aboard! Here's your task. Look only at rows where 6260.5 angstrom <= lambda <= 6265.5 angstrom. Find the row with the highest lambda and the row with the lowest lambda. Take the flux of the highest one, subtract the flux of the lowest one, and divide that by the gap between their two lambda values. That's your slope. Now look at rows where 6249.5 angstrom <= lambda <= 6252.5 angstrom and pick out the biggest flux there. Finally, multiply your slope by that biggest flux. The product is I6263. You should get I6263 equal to 0.21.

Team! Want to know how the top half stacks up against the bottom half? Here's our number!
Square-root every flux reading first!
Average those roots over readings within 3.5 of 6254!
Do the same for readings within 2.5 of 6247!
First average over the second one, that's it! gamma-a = 0.97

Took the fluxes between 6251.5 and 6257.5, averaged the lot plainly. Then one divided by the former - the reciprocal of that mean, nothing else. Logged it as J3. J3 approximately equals 0.262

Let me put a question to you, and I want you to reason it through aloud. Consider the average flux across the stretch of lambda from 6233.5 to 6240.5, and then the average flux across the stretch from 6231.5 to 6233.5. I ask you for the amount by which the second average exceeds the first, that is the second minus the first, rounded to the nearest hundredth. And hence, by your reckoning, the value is -0.40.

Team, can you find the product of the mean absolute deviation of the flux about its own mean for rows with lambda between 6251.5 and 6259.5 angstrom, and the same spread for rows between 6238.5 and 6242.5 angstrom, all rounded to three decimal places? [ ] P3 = 0.024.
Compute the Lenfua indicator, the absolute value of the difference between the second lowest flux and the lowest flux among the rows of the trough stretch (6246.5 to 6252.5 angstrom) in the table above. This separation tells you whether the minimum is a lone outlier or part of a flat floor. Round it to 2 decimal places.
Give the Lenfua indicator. 0.22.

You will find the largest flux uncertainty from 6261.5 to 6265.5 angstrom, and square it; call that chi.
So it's 0.160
